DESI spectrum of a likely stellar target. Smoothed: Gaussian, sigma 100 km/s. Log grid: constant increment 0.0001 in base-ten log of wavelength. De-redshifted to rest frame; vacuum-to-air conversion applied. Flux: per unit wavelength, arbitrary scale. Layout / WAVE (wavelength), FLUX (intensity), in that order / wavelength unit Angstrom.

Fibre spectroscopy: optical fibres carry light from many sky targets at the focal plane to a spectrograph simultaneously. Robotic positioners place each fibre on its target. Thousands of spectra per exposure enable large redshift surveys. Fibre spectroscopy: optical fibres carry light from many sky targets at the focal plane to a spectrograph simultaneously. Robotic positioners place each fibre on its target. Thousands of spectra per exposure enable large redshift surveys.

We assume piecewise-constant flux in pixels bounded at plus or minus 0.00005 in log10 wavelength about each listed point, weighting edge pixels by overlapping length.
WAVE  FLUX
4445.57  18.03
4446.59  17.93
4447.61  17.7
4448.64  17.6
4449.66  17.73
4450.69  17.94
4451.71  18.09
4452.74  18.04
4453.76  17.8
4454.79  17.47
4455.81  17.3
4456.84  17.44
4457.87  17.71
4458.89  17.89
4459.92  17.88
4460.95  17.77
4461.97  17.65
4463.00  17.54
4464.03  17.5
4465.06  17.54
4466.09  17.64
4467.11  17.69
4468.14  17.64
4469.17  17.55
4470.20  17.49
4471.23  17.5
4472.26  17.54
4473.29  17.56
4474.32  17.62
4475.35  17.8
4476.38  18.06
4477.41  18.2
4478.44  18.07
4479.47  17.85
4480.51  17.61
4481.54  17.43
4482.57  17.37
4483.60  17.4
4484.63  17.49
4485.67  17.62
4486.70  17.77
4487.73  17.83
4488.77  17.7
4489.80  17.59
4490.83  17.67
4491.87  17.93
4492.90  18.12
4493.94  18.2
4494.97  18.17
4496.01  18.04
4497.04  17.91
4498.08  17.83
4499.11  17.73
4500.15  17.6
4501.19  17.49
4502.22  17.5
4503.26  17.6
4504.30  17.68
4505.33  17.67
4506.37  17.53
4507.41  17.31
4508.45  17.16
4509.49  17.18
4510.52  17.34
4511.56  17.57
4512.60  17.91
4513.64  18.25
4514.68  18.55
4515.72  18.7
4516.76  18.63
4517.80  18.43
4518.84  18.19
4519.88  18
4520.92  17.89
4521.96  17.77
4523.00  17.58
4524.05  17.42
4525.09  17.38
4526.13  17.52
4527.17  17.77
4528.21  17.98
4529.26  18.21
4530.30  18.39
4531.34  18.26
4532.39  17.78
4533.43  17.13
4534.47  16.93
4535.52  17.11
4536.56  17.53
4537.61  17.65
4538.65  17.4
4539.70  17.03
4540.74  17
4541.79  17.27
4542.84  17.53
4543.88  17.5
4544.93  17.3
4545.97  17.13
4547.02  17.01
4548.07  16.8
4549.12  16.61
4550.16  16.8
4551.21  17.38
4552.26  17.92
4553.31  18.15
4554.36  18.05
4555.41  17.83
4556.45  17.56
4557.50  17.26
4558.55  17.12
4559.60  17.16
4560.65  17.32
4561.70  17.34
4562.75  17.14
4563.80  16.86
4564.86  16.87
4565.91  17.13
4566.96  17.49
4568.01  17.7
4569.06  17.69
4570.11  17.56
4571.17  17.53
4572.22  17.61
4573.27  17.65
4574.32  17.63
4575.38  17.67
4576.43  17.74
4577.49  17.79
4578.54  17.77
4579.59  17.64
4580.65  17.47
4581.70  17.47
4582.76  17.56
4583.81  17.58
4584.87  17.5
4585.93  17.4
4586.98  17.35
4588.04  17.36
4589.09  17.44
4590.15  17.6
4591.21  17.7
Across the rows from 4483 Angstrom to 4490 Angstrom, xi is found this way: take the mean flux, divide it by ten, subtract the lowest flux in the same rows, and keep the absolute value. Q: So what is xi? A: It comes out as 15.6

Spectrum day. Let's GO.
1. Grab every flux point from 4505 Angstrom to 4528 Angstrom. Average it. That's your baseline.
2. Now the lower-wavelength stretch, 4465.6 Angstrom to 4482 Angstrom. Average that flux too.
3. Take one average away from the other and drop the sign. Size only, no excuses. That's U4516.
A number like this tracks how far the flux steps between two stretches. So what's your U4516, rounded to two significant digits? 0.10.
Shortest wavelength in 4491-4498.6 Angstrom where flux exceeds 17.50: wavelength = 4491.87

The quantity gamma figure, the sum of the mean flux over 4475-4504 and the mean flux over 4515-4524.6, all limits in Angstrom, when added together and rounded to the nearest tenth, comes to 35.8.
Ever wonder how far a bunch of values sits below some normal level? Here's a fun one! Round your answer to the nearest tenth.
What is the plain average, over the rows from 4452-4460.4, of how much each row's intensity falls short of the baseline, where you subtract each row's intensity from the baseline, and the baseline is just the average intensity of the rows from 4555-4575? -0.3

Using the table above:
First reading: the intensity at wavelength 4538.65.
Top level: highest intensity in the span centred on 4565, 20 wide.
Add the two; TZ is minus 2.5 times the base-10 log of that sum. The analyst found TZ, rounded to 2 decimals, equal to -3.87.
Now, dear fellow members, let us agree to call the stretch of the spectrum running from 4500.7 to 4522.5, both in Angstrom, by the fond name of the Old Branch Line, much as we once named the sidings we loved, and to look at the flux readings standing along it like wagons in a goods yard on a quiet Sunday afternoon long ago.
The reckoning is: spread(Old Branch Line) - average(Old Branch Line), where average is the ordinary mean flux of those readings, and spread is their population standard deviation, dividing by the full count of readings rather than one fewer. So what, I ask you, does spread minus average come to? -17.4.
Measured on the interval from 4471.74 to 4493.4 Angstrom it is -17.5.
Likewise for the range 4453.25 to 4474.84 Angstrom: -17.5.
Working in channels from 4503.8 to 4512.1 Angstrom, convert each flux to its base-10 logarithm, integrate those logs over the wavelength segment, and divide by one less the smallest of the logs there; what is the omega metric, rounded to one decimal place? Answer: -44.0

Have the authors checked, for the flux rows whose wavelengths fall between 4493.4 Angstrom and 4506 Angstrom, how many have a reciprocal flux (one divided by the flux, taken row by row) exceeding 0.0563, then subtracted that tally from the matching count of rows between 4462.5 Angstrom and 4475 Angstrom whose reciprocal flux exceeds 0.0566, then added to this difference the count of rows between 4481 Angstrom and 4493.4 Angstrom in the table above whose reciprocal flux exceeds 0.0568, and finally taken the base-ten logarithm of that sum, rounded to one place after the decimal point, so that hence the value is 1.0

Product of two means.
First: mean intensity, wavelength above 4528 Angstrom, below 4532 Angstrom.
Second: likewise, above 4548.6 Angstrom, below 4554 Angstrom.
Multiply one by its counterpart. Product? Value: 316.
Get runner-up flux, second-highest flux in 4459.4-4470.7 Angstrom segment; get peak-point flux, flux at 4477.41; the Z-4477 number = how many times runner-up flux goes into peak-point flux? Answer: 1.02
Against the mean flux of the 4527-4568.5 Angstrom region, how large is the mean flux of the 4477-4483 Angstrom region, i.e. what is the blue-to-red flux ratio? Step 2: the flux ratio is 1.02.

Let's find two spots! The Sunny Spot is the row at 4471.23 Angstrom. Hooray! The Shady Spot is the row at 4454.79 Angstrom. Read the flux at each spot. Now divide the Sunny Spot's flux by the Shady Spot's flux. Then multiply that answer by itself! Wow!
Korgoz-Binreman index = 1.00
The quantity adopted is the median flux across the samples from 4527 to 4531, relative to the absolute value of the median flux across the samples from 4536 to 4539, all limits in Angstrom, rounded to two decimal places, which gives 1.03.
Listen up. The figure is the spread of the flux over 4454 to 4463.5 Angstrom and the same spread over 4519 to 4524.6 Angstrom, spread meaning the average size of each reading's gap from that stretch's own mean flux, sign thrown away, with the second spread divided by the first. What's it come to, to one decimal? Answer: 1.1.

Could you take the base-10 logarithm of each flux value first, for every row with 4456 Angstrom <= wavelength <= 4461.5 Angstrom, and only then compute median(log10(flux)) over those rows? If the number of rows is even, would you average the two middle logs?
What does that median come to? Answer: 1.250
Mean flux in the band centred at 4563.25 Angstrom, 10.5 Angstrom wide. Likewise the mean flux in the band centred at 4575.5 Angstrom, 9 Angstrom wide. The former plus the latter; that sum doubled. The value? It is 69.8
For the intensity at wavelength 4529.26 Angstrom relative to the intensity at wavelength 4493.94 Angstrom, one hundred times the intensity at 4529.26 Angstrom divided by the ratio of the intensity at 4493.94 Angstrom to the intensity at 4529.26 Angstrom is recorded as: 1822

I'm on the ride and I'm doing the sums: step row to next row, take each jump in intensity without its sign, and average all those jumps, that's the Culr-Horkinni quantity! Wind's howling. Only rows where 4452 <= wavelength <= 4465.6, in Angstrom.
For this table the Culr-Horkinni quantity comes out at 0.15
